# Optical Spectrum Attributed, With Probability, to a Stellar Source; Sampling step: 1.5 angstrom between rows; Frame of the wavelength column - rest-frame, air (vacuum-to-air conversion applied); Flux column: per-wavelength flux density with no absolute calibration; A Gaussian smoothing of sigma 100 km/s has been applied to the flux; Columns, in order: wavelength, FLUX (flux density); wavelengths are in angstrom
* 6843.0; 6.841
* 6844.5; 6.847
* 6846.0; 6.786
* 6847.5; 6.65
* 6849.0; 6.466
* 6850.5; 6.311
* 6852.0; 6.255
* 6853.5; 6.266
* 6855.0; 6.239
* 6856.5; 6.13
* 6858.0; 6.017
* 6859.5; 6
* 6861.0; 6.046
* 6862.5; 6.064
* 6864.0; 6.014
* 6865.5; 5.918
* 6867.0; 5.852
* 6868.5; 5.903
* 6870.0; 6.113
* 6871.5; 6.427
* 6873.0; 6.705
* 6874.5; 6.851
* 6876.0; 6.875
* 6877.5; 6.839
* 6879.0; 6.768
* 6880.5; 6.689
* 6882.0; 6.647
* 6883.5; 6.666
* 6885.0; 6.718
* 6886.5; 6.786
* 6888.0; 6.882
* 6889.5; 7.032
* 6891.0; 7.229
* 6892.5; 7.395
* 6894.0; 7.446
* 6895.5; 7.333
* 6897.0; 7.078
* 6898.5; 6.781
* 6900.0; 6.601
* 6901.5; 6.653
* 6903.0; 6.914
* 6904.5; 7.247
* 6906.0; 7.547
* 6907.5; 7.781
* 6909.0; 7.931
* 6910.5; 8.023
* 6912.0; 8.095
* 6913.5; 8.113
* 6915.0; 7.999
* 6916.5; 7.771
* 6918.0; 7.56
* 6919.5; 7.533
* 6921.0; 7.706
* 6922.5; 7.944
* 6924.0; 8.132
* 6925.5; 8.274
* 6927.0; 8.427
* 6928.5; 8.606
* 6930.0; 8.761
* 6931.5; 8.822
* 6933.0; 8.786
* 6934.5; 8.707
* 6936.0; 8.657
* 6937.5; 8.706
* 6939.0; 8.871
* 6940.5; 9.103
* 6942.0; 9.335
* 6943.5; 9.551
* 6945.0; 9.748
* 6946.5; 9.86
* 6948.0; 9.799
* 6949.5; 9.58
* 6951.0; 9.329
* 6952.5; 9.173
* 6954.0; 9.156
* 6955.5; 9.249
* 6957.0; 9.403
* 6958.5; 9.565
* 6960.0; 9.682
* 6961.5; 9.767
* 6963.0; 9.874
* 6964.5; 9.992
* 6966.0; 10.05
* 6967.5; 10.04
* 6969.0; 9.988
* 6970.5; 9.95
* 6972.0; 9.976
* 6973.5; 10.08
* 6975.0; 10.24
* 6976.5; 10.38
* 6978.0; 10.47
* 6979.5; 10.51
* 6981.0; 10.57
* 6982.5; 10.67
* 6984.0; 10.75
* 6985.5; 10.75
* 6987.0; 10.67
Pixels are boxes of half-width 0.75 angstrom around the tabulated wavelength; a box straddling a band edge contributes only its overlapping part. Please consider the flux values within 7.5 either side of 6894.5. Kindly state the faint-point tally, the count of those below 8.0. 10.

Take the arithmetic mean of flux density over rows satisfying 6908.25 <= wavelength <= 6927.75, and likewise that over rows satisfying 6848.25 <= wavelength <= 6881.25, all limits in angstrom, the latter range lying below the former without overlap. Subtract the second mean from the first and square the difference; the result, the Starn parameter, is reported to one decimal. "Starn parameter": 2.7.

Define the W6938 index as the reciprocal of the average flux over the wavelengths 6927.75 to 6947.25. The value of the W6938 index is 0.111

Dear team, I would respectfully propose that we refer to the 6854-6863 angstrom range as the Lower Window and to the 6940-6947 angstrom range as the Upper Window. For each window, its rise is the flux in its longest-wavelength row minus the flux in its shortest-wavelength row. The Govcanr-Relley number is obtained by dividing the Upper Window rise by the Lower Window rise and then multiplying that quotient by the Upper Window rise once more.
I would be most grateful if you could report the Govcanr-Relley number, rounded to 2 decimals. -3.27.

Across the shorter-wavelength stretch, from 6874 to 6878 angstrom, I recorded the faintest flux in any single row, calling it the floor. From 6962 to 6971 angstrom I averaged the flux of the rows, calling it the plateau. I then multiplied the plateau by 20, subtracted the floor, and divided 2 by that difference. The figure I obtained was 0.0104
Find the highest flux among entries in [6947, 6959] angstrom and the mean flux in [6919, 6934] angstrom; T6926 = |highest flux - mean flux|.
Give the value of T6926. 1.5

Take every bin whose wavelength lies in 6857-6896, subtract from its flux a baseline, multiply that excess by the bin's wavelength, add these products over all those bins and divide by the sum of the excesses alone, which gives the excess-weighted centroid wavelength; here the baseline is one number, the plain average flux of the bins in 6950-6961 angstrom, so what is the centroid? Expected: 6874.9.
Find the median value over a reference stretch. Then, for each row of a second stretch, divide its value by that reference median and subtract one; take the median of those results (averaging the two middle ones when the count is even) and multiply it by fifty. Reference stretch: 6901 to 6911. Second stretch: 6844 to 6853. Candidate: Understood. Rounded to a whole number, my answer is -7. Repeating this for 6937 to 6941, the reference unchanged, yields 9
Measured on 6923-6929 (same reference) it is 5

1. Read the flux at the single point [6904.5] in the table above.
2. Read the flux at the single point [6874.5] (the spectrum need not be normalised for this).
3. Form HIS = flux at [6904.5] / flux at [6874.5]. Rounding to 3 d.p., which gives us 1.058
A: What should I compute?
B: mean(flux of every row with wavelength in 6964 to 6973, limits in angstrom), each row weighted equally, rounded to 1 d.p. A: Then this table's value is 10.0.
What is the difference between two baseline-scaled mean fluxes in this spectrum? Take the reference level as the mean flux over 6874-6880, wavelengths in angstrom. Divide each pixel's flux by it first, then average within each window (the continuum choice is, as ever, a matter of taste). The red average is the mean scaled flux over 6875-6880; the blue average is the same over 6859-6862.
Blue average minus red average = -0.12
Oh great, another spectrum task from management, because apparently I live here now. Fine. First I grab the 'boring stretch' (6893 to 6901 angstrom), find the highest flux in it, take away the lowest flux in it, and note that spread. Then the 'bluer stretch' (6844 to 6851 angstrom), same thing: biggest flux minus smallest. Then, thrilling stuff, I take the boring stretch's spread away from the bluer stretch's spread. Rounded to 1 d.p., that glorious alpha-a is -0.3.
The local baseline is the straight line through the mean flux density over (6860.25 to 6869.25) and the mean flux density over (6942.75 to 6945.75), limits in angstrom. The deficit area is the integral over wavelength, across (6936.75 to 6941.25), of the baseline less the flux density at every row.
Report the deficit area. 2.3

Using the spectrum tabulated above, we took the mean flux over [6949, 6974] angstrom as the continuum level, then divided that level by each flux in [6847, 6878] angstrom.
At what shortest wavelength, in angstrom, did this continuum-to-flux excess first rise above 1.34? 6847.5 angstrom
